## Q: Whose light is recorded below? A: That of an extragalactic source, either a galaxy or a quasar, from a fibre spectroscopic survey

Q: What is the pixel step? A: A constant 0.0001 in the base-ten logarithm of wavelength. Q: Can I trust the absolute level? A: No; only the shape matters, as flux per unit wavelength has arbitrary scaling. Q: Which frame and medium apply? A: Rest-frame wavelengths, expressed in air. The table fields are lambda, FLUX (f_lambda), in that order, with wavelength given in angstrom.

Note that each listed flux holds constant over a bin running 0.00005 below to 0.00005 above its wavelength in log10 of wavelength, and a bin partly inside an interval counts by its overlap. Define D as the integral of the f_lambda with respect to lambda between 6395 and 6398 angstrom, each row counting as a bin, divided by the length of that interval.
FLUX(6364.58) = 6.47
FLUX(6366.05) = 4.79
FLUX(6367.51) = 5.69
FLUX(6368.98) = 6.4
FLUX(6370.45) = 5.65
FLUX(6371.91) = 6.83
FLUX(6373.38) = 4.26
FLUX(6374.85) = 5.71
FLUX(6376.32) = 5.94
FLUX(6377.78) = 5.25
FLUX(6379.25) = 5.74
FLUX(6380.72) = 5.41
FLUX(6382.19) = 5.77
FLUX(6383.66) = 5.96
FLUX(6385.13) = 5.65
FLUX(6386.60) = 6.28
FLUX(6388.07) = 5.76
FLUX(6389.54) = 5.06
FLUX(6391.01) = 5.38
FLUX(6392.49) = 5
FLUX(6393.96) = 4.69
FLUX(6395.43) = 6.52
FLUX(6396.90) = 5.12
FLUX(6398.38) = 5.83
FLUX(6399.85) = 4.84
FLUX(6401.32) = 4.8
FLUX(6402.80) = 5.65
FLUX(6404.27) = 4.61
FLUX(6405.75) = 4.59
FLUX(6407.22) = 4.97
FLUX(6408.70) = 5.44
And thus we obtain 5.7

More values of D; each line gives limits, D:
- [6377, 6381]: 5.5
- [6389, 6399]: 5.4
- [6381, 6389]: 5.8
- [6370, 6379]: 5.6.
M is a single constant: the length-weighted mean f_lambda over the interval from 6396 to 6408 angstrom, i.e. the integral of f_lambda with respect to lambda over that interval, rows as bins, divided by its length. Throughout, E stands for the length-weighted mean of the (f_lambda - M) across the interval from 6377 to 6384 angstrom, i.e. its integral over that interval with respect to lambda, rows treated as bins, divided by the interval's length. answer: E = 0.54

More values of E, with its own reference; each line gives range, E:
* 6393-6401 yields 0.29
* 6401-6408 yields -0.14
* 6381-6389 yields 0.77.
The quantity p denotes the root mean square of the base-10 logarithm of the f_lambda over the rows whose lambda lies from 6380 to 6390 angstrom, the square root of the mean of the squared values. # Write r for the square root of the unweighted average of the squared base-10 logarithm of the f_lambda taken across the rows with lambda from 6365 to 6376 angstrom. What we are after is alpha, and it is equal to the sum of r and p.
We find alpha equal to 1.50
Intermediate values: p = 0.755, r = 0.75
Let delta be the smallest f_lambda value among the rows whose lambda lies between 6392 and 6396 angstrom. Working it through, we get 4.69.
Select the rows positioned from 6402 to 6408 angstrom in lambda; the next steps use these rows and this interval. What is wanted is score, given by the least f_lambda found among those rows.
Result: 4.59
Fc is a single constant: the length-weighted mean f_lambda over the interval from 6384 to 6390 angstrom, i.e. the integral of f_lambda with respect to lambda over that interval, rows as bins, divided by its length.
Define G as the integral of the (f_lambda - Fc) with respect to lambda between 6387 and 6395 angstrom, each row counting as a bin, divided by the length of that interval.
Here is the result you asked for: -0.46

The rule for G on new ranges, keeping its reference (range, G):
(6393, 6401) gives -0.38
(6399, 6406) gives -0.80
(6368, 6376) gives 0.04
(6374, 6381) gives -0.14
